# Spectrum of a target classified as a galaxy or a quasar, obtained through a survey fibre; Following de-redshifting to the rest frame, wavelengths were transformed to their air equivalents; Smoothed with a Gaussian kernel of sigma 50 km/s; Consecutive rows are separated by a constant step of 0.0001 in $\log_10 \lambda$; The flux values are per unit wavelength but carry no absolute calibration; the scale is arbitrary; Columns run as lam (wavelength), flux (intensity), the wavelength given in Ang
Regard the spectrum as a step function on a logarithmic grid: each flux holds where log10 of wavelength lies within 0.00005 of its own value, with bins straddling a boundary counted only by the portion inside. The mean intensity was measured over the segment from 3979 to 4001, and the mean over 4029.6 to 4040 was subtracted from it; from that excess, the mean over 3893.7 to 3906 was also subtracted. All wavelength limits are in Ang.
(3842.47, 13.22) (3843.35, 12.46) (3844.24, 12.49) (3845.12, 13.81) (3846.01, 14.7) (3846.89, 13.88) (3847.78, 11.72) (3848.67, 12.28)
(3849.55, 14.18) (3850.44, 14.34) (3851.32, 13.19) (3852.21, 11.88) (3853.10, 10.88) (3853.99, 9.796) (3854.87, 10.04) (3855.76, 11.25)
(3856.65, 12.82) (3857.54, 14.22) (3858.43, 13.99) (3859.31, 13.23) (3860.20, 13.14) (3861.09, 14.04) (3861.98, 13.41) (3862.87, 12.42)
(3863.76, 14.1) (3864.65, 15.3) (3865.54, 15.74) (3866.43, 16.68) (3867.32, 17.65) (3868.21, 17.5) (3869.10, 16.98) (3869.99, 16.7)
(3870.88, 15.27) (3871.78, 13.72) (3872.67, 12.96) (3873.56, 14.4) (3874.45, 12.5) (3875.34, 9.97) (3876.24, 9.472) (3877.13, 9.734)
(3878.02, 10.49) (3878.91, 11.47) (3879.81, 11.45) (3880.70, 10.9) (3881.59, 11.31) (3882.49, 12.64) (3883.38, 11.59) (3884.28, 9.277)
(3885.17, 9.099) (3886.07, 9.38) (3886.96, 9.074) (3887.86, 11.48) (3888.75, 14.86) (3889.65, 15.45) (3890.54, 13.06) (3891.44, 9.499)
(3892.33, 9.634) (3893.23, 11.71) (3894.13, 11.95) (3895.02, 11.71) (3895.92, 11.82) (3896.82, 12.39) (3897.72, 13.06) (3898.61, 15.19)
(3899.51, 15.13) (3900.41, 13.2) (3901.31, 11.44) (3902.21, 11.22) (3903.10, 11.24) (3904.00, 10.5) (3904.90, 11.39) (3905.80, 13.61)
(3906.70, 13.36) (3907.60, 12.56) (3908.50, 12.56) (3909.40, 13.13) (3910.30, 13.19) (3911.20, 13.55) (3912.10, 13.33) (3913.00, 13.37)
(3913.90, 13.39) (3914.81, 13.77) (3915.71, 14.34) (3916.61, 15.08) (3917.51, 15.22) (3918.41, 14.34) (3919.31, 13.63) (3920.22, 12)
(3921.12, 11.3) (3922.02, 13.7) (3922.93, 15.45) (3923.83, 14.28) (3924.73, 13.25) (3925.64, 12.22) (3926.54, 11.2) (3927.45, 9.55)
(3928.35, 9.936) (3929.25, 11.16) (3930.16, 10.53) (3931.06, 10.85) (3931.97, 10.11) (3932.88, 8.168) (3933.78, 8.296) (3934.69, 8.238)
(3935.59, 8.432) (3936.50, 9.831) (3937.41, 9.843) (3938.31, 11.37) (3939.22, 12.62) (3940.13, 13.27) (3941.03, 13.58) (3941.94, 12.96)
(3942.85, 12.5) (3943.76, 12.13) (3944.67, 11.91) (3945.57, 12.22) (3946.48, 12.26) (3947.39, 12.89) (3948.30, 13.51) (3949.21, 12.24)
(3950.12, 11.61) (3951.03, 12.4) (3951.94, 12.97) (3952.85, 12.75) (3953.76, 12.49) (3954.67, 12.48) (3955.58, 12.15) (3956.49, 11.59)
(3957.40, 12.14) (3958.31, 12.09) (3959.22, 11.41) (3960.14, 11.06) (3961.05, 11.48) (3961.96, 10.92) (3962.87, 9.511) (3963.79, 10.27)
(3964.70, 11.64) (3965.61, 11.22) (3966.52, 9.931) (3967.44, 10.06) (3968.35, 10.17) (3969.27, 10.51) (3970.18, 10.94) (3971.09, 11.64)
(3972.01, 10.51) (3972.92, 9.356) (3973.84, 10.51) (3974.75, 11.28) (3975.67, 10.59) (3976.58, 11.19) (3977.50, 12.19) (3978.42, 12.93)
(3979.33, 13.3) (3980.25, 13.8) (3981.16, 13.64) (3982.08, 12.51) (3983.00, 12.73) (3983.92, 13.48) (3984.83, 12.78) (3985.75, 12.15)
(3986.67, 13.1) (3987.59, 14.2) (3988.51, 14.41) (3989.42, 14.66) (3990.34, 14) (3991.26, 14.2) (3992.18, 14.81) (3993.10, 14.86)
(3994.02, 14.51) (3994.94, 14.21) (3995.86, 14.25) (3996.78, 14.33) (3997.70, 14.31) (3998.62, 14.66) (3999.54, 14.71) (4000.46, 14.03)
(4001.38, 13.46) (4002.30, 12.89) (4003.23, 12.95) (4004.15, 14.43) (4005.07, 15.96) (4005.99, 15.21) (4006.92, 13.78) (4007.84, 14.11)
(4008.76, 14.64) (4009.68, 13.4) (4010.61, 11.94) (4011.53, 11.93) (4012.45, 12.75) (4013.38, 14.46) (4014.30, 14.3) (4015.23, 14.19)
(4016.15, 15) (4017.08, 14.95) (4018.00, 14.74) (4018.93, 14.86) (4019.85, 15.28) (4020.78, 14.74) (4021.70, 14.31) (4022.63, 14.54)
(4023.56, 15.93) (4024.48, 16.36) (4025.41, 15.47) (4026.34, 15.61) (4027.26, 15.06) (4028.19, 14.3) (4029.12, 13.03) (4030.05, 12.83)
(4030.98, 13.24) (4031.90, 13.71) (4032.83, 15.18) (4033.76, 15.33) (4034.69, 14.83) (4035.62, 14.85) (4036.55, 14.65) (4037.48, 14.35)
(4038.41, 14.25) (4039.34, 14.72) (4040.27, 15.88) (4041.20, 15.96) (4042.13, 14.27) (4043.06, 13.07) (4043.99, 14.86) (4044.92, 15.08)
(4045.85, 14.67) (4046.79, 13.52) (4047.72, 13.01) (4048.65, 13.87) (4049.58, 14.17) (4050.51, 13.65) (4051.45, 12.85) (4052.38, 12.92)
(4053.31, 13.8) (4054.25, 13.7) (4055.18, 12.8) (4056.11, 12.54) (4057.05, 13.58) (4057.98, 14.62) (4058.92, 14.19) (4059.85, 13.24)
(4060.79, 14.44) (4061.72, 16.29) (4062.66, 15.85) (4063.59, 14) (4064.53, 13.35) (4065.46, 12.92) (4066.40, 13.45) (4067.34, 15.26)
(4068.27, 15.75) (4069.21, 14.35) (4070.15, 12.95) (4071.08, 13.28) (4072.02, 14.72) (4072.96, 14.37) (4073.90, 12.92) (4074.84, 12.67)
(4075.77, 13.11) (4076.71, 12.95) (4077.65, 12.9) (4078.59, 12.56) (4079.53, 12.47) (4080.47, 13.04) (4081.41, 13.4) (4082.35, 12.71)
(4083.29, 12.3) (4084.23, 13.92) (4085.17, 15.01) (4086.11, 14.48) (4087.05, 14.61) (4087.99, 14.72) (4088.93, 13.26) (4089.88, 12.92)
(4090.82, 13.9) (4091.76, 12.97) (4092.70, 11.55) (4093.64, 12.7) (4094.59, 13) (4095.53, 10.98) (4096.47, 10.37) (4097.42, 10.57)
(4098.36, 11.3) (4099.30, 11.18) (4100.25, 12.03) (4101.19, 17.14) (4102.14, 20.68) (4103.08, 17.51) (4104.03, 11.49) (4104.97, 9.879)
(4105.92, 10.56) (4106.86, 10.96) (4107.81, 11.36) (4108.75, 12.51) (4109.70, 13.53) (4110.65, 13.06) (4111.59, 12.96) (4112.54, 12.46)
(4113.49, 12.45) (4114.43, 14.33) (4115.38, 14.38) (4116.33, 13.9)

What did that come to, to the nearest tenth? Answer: -12.9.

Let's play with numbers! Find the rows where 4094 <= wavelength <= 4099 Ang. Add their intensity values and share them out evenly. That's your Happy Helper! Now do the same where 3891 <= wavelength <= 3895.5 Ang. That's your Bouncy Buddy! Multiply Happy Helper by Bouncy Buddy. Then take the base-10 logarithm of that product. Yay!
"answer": 2.09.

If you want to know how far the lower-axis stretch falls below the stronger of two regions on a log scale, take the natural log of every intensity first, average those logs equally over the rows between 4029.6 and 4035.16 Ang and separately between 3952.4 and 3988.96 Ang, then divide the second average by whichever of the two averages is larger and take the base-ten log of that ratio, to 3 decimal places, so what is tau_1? -0.032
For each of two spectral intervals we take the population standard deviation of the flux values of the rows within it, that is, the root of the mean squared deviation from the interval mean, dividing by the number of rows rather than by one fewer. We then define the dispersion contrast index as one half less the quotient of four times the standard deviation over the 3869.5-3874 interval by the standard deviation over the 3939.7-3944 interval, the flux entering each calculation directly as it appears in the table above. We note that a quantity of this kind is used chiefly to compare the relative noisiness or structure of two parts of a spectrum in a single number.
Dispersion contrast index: -9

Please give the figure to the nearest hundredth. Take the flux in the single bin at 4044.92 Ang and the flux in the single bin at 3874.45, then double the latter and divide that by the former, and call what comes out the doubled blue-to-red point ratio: 1.66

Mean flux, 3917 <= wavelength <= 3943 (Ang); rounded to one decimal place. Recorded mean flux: 11.6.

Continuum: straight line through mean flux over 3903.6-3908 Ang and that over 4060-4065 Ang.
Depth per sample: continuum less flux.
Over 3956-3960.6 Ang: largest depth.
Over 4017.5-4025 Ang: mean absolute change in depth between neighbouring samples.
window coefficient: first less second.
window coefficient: 1.6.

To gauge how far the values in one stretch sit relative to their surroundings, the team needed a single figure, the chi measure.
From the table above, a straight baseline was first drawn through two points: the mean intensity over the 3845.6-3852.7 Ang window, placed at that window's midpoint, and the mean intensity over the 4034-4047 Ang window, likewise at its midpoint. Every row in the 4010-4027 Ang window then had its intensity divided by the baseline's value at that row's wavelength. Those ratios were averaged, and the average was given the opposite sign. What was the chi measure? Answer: -1.00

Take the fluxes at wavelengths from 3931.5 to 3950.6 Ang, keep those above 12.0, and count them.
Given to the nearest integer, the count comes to 11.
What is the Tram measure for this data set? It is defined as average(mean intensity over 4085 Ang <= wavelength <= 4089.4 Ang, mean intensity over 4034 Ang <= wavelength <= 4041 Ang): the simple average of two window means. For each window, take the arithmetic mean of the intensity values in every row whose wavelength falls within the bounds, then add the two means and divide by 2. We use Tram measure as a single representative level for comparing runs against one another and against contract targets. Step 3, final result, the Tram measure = 14.6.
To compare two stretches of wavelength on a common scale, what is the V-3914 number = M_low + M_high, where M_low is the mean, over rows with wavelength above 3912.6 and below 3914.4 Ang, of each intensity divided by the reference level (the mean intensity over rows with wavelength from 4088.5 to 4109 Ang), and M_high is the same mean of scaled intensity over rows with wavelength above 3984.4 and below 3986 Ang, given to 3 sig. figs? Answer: 2.04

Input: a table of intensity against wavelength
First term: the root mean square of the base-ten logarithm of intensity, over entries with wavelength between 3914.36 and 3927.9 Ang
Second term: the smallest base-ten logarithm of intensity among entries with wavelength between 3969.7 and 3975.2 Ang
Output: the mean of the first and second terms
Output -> 1.05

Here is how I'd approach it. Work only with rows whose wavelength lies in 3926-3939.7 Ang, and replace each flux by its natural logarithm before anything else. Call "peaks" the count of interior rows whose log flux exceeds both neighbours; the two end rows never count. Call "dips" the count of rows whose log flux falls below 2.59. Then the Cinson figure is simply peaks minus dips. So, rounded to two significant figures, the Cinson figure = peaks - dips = -12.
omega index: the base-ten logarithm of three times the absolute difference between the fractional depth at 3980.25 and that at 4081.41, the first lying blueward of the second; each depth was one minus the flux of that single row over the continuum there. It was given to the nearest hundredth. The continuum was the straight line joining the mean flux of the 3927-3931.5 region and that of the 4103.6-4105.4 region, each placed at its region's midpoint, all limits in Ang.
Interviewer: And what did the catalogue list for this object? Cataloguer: -0.76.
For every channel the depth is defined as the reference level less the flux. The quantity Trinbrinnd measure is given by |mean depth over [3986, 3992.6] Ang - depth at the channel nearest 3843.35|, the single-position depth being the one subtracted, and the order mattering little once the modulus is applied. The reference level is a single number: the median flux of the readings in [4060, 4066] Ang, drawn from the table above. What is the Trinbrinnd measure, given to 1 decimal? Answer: 1.7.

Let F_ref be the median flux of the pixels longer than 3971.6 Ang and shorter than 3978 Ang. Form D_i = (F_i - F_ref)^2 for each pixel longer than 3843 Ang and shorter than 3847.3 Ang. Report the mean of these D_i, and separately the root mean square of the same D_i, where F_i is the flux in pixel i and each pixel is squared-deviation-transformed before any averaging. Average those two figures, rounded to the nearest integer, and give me 10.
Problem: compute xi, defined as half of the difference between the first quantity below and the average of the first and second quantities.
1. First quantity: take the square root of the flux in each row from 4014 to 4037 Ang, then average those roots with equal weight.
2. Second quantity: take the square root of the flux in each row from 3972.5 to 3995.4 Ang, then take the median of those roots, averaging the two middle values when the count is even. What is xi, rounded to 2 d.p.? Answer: 0.05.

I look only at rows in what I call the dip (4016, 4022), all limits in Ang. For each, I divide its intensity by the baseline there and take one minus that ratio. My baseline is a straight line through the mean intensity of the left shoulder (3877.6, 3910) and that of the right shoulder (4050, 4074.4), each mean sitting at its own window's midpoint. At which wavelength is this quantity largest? 4021.70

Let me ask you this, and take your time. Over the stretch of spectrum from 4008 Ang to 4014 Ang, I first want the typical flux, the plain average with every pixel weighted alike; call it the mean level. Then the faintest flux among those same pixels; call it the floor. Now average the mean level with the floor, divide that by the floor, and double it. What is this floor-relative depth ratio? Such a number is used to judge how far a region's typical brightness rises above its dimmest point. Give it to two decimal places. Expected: 2.11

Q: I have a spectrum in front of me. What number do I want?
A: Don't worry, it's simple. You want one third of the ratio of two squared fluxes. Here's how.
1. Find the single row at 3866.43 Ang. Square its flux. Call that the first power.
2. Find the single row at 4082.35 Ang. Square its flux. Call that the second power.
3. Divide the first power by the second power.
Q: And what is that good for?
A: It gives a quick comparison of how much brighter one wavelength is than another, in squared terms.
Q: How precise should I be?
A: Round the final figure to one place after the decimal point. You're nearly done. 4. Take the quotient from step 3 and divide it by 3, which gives 0.6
